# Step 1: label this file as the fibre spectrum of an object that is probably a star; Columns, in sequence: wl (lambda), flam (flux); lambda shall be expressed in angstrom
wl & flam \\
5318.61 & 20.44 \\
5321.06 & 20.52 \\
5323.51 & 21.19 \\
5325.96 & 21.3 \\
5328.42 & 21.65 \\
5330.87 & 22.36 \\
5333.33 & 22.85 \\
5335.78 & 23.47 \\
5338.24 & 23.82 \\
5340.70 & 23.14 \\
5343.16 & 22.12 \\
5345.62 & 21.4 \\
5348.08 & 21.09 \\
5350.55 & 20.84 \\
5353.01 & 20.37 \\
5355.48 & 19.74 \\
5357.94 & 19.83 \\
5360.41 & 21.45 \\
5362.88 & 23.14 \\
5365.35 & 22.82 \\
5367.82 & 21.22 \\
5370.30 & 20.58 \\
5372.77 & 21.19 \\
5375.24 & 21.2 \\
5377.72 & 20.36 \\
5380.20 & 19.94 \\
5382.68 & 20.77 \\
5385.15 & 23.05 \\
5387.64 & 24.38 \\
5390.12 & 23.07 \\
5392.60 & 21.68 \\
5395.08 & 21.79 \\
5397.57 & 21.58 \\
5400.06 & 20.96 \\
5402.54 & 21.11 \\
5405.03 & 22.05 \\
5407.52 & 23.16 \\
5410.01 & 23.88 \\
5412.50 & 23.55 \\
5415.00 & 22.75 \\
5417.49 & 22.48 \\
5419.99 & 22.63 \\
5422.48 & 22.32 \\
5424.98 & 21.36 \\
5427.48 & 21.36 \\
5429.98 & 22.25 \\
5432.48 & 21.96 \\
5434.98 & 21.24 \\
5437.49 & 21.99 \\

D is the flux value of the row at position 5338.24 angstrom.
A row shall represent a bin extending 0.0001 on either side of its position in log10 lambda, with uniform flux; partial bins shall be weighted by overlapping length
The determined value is 23.82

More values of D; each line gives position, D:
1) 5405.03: 22.05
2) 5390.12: 23.07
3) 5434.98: 21.24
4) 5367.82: 21.22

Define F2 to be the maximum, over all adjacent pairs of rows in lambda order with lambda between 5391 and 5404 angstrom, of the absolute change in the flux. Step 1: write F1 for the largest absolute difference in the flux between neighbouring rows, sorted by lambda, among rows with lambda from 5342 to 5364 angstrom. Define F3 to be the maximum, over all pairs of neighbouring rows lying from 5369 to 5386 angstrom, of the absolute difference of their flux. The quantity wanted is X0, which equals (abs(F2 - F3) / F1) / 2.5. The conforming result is 0.39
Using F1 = 1.69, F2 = 0.62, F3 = 2.3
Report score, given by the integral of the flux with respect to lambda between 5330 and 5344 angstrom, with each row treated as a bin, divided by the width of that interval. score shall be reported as 23.0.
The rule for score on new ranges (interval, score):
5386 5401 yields 22.3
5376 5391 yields 21.9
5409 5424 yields 22.9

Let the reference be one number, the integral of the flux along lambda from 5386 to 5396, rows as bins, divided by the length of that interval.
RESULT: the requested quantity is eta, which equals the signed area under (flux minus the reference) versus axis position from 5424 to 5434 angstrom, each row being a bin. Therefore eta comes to -10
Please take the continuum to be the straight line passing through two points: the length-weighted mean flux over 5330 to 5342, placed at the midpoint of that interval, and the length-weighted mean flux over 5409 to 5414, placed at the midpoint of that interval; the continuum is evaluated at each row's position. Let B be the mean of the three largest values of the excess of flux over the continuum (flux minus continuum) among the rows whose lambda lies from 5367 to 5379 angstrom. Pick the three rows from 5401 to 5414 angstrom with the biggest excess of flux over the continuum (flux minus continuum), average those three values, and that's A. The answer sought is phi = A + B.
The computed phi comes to -2.3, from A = -0.1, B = -2.2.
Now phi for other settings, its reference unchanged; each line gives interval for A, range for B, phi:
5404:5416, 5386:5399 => -0.5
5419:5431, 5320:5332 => -2.6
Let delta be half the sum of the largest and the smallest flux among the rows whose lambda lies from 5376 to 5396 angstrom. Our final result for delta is 22.2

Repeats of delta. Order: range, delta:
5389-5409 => 22.1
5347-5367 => 21.4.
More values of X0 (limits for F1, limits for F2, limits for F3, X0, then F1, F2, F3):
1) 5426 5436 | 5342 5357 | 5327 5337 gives 0.00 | 0.89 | 0.72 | 0.7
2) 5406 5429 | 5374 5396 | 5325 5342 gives 0.65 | 0.96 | 2.28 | 0.7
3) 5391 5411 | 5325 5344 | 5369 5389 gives 0.45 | 1.11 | 1.02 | 2.3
